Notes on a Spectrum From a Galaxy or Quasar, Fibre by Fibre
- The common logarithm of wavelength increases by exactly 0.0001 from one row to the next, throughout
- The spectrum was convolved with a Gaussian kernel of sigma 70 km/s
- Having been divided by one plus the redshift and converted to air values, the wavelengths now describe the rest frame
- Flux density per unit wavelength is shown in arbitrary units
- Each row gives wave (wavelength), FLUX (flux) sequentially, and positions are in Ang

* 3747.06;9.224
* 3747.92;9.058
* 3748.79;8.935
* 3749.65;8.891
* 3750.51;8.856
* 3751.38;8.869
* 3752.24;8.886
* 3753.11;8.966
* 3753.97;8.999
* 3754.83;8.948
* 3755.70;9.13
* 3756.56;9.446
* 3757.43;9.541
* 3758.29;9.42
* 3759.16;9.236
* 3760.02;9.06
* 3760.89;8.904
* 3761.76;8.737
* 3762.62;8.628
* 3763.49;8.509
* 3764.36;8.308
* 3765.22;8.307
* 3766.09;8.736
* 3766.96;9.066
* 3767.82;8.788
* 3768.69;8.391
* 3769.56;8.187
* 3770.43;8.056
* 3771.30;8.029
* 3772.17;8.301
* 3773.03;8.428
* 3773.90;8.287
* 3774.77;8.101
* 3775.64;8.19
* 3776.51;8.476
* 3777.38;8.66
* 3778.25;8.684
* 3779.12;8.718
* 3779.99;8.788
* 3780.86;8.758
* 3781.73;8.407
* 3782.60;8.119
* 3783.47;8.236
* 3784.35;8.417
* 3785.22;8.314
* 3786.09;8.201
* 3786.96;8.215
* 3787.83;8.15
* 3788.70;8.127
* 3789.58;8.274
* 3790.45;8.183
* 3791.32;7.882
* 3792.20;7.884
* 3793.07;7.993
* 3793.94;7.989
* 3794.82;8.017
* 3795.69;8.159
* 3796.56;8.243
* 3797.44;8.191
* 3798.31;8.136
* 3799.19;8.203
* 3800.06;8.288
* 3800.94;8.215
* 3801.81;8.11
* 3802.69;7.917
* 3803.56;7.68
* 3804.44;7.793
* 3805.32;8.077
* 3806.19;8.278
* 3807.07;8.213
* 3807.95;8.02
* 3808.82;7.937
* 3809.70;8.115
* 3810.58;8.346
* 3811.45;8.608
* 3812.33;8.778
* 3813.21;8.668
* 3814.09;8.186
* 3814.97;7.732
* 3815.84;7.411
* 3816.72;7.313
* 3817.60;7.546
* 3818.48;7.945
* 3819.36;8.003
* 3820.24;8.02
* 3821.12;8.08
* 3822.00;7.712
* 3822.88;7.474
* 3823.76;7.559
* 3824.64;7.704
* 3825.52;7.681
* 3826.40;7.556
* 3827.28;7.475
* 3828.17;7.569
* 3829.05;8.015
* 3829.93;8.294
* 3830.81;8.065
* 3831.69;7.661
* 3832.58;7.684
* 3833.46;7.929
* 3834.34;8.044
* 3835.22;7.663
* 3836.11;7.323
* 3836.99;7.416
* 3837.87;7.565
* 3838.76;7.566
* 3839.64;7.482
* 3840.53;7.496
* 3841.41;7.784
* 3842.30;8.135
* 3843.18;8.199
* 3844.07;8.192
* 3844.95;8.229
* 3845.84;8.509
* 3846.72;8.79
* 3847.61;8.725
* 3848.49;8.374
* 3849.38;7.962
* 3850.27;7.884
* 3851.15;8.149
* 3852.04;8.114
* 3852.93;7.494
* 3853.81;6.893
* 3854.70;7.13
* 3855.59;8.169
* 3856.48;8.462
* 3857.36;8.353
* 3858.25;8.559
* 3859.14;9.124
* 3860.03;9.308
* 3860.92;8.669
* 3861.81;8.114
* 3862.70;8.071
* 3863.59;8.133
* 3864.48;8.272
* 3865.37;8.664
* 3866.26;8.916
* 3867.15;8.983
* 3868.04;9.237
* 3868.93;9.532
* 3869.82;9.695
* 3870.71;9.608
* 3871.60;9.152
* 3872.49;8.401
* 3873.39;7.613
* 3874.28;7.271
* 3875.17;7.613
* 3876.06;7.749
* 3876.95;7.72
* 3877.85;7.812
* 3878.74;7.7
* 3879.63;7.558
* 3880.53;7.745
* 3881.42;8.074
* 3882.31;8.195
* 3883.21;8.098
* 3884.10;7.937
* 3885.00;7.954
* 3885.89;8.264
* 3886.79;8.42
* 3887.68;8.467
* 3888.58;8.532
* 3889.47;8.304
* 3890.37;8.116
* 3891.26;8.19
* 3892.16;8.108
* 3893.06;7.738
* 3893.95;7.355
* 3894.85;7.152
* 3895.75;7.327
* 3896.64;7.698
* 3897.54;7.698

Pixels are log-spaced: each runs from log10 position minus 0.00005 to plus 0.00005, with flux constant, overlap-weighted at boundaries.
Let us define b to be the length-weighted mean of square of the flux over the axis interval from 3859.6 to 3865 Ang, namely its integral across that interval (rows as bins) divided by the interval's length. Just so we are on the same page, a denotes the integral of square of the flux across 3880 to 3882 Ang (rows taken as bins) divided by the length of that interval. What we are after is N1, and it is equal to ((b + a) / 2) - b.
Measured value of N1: -4.2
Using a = 63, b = 71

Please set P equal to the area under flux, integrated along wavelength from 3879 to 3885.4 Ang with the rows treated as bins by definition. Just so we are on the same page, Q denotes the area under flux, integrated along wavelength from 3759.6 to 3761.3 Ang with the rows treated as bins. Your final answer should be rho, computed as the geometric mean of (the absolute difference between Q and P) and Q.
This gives 23.3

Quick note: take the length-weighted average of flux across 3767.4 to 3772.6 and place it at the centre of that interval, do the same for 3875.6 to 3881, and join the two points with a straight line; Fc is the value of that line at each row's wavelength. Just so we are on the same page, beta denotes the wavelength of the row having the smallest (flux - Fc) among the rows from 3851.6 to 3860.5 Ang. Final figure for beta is 3853.81 Ang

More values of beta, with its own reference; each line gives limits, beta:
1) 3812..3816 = 3815.84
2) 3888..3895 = 3894.85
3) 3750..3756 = 3750.51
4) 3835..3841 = 3836.11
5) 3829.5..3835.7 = 3831.69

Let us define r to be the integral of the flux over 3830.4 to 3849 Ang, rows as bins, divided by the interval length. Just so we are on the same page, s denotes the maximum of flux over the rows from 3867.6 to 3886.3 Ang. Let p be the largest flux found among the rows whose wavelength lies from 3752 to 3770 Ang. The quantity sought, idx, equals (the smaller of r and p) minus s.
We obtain -1.8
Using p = 9.541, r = 7.94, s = 9.695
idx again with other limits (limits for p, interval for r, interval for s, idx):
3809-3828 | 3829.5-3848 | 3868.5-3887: -1.8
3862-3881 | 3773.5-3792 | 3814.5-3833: 0.0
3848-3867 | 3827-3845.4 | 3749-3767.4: -1.7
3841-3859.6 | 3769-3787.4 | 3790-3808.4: 0.1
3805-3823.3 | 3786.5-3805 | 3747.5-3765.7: -1.5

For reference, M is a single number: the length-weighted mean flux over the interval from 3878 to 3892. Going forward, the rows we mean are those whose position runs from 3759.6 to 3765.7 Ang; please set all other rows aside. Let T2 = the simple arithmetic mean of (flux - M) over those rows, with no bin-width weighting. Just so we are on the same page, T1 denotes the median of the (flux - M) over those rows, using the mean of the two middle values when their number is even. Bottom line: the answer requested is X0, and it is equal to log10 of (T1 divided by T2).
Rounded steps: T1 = 0.53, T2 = 0.54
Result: -0.01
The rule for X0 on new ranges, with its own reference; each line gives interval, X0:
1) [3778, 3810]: -0.02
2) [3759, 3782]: -0.04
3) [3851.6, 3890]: -0.28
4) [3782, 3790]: -0.05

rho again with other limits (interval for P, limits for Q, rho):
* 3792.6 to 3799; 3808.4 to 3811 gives 25.5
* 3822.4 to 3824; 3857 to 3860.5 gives 24.2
